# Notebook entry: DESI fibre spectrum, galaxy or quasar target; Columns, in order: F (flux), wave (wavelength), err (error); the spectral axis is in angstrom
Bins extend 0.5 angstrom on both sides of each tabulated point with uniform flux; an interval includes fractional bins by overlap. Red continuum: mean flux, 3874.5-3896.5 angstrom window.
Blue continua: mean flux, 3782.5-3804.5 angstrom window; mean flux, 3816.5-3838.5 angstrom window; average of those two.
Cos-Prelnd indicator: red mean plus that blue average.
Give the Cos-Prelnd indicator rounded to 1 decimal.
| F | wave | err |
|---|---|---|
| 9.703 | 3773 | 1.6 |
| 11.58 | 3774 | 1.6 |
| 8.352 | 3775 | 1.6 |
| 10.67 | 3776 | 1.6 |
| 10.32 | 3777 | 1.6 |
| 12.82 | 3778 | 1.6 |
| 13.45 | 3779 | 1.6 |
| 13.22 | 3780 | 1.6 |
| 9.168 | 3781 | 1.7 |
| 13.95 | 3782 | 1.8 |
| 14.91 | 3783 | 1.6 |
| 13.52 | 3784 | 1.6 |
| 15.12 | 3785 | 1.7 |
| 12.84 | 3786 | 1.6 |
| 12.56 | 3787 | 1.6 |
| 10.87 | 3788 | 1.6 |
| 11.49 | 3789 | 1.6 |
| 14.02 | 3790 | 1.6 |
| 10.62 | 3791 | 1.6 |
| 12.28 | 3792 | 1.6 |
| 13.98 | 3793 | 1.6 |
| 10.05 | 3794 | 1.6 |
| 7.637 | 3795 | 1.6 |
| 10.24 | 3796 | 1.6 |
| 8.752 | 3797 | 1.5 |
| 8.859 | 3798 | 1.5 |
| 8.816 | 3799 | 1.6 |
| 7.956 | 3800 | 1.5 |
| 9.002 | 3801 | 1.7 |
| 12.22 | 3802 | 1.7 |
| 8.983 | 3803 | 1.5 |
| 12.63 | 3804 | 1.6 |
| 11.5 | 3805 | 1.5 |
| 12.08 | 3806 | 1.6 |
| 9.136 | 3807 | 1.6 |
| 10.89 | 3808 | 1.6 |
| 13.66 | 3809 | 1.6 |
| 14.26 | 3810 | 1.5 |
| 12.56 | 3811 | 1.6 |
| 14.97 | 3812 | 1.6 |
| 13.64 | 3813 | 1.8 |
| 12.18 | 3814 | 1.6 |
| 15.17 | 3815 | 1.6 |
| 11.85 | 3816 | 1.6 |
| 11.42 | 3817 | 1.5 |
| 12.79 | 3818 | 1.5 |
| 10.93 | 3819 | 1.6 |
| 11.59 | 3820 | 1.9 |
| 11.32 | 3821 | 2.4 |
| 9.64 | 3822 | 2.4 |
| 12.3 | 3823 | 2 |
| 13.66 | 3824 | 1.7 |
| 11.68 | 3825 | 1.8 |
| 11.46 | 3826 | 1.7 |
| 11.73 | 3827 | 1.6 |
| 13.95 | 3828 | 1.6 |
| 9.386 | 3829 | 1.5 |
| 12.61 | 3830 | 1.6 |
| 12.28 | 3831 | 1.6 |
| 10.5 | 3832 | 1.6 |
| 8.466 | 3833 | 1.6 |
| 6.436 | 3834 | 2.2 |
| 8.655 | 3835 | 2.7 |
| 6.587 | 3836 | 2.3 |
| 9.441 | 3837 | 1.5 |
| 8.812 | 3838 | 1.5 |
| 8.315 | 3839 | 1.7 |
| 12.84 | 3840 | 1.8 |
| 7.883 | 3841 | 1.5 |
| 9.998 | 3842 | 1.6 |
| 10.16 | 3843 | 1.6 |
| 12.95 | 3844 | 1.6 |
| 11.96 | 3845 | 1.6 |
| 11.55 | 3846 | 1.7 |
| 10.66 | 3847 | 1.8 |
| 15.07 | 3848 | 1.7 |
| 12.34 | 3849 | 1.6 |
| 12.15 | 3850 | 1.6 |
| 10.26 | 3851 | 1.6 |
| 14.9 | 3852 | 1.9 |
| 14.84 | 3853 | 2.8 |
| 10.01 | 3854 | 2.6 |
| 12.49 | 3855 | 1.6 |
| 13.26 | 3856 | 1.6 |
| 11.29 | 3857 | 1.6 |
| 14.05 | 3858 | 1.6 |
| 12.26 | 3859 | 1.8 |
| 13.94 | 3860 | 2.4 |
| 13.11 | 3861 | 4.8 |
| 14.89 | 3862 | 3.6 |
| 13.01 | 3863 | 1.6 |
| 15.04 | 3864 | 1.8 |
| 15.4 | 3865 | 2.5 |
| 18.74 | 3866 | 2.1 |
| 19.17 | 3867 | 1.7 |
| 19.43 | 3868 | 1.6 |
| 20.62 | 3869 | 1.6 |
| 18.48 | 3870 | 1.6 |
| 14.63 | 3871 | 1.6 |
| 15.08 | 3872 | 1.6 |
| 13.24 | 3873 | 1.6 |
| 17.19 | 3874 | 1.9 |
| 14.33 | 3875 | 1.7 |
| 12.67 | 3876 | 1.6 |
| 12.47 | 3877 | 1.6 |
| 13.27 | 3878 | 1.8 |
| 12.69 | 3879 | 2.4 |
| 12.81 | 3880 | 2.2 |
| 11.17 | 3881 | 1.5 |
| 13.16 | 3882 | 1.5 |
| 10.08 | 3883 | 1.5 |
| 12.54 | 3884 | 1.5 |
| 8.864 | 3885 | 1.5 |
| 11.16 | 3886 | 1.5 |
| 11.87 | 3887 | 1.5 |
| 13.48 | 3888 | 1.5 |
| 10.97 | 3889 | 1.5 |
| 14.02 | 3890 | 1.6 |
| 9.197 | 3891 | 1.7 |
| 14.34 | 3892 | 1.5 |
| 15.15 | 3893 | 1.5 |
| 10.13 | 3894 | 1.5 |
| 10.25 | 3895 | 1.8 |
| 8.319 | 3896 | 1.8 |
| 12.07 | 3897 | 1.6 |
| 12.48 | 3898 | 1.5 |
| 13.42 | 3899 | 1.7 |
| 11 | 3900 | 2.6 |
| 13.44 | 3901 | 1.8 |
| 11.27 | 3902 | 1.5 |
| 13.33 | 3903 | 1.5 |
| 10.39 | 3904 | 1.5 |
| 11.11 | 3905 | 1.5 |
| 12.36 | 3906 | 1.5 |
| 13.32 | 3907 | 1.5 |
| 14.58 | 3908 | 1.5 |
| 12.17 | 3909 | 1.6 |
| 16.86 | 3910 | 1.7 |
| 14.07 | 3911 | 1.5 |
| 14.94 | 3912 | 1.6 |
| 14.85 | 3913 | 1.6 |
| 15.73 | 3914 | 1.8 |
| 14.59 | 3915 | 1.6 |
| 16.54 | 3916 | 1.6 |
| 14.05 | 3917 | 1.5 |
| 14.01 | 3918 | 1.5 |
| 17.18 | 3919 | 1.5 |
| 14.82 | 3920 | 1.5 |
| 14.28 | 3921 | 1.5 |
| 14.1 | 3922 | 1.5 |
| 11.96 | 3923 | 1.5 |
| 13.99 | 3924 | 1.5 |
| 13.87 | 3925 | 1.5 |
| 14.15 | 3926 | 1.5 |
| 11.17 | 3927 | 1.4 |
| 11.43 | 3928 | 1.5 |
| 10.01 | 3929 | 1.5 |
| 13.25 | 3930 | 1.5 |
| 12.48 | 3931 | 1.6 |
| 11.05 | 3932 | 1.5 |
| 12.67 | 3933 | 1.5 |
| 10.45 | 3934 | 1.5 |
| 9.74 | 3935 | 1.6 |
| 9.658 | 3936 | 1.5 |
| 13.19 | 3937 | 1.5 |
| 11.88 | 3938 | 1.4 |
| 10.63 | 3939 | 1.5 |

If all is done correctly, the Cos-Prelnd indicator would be 22.9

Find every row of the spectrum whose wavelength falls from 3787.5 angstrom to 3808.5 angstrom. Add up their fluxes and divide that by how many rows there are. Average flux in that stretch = 11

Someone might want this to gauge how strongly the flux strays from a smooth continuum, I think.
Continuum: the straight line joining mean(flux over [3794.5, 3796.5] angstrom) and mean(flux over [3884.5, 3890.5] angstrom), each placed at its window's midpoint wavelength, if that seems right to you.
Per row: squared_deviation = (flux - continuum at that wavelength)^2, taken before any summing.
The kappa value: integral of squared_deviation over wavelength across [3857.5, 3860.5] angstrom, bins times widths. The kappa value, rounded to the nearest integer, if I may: 22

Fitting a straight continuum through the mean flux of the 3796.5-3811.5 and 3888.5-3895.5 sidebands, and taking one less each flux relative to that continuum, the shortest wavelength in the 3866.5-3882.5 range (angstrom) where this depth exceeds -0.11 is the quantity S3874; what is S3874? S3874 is 3876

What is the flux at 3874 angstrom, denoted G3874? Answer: 17.19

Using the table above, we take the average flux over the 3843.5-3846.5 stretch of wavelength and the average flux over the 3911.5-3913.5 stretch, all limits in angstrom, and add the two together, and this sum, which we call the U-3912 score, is 27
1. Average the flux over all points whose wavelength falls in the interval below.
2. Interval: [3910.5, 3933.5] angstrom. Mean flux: 13.7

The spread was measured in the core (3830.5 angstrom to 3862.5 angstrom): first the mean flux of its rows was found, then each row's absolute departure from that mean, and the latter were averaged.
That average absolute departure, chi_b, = 2.0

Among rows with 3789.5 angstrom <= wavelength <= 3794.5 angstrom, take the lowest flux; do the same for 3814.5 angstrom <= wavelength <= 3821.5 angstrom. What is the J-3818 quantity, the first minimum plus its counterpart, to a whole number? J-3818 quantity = 21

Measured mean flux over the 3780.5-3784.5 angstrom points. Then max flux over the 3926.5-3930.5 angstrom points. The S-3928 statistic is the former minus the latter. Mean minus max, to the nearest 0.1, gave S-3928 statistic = -0.4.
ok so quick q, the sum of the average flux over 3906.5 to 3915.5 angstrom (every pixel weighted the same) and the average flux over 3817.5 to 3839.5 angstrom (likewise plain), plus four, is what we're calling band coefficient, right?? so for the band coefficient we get 29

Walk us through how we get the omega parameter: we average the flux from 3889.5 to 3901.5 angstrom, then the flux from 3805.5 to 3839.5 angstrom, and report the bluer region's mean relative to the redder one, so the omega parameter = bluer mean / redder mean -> 0.94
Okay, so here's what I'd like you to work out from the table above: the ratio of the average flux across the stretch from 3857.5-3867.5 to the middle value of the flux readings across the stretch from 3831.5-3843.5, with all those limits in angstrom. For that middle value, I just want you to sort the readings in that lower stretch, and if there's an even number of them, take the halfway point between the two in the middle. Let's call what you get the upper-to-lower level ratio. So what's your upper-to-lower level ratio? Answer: 1.7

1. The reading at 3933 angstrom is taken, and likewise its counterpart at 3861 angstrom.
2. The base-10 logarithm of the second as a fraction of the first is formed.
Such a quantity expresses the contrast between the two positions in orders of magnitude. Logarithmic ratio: 0.015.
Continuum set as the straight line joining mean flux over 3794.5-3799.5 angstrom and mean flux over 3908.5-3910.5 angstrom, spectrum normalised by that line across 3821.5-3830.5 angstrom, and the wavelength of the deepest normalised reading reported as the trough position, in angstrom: 3829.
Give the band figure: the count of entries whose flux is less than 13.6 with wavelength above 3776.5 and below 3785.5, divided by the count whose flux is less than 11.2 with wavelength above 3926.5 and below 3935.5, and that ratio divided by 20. 0.06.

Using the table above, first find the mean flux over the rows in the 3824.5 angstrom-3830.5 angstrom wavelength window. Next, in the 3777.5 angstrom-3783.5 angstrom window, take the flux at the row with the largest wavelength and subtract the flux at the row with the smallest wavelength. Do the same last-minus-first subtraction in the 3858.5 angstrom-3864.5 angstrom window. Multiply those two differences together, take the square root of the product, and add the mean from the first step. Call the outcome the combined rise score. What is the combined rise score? 14.2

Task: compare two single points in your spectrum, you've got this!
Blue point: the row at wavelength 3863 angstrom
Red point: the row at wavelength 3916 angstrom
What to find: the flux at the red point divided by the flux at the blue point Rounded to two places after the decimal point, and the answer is 1.27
